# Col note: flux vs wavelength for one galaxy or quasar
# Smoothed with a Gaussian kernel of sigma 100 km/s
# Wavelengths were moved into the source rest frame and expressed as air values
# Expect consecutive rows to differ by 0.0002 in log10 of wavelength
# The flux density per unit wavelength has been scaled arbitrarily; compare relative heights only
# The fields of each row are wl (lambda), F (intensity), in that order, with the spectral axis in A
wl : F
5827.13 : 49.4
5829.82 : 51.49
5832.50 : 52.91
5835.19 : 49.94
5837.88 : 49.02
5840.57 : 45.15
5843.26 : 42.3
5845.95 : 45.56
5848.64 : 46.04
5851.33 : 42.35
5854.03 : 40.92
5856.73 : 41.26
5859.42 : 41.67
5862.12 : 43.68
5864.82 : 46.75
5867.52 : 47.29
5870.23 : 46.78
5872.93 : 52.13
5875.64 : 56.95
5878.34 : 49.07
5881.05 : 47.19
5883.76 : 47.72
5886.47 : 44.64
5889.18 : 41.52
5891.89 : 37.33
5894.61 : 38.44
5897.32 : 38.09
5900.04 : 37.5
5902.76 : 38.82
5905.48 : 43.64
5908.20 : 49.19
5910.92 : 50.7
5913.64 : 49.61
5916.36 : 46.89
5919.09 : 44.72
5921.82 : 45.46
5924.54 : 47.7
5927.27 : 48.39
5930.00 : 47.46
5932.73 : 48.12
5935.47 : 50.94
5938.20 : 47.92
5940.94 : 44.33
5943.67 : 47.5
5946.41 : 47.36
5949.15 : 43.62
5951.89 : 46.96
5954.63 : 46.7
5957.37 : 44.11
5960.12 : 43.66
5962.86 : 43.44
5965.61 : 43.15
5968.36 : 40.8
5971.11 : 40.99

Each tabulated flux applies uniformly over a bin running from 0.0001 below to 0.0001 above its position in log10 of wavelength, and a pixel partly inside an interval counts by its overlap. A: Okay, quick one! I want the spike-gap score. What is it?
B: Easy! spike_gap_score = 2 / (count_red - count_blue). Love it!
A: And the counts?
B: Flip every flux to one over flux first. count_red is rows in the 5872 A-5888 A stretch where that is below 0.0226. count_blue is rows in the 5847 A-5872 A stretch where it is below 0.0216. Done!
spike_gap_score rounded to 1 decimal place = 0.7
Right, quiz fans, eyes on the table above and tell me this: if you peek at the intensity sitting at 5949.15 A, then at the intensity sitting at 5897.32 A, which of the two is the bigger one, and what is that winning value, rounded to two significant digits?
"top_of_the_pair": 44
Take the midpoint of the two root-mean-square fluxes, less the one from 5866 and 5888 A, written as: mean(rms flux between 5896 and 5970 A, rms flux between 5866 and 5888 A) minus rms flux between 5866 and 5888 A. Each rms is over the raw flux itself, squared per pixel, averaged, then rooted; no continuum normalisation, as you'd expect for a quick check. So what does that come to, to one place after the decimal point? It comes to -1.8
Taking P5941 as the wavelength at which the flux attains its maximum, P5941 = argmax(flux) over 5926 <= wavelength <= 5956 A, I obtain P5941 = 5935.47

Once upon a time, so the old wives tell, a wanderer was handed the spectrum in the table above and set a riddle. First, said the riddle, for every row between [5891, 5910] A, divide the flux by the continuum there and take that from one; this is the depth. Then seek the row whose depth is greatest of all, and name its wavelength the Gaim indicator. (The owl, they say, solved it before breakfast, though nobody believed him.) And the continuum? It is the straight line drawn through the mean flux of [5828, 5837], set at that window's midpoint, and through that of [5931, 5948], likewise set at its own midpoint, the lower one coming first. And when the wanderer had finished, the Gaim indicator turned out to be 5891.89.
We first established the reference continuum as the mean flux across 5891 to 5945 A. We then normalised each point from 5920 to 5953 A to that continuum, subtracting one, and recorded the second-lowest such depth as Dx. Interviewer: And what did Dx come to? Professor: -0.02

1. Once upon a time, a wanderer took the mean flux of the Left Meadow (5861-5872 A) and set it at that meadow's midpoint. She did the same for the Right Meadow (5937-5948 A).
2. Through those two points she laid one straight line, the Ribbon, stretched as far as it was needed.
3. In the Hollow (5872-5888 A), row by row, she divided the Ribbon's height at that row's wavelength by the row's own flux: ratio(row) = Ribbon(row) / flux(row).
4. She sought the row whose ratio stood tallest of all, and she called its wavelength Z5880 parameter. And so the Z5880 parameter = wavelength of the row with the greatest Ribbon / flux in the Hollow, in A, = 5886.47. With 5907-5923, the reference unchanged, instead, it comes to 5919.09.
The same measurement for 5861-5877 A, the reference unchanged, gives 5862.12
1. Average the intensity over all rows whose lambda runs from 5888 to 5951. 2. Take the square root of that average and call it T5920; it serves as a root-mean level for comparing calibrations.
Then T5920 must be 6.71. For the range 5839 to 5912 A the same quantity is 6.67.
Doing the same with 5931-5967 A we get 6.78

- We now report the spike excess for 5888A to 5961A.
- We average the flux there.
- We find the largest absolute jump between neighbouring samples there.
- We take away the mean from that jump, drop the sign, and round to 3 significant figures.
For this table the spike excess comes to 39.5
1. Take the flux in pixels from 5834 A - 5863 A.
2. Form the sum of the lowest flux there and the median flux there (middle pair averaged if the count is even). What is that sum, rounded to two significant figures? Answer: 85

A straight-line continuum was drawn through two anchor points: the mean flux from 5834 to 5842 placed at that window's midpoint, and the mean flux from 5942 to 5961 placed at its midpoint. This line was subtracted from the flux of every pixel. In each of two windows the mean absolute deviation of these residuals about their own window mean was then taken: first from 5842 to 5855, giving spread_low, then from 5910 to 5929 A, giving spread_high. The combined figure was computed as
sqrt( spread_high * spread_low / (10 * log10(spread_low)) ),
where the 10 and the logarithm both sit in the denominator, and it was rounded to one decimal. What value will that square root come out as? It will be 1.1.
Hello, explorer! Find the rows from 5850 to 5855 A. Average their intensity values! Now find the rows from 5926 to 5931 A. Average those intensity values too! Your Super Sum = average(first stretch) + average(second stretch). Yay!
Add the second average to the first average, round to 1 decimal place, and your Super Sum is 89.6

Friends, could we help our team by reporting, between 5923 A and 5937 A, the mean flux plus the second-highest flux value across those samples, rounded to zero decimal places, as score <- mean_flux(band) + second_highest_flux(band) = 97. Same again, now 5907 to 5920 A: 98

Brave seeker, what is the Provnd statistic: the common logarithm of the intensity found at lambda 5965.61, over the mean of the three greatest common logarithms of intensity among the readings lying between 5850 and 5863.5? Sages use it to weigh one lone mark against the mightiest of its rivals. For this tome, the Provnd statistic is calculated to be 1.00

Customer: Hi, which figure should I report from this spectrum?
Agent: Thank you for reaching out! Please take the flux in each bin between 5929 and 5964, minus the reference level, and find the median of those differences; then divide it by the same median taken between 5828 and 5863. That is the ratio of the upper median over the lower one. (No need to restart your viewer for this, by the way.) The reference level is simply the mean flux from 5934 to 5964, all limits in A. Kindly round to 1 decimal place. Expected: -1.0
